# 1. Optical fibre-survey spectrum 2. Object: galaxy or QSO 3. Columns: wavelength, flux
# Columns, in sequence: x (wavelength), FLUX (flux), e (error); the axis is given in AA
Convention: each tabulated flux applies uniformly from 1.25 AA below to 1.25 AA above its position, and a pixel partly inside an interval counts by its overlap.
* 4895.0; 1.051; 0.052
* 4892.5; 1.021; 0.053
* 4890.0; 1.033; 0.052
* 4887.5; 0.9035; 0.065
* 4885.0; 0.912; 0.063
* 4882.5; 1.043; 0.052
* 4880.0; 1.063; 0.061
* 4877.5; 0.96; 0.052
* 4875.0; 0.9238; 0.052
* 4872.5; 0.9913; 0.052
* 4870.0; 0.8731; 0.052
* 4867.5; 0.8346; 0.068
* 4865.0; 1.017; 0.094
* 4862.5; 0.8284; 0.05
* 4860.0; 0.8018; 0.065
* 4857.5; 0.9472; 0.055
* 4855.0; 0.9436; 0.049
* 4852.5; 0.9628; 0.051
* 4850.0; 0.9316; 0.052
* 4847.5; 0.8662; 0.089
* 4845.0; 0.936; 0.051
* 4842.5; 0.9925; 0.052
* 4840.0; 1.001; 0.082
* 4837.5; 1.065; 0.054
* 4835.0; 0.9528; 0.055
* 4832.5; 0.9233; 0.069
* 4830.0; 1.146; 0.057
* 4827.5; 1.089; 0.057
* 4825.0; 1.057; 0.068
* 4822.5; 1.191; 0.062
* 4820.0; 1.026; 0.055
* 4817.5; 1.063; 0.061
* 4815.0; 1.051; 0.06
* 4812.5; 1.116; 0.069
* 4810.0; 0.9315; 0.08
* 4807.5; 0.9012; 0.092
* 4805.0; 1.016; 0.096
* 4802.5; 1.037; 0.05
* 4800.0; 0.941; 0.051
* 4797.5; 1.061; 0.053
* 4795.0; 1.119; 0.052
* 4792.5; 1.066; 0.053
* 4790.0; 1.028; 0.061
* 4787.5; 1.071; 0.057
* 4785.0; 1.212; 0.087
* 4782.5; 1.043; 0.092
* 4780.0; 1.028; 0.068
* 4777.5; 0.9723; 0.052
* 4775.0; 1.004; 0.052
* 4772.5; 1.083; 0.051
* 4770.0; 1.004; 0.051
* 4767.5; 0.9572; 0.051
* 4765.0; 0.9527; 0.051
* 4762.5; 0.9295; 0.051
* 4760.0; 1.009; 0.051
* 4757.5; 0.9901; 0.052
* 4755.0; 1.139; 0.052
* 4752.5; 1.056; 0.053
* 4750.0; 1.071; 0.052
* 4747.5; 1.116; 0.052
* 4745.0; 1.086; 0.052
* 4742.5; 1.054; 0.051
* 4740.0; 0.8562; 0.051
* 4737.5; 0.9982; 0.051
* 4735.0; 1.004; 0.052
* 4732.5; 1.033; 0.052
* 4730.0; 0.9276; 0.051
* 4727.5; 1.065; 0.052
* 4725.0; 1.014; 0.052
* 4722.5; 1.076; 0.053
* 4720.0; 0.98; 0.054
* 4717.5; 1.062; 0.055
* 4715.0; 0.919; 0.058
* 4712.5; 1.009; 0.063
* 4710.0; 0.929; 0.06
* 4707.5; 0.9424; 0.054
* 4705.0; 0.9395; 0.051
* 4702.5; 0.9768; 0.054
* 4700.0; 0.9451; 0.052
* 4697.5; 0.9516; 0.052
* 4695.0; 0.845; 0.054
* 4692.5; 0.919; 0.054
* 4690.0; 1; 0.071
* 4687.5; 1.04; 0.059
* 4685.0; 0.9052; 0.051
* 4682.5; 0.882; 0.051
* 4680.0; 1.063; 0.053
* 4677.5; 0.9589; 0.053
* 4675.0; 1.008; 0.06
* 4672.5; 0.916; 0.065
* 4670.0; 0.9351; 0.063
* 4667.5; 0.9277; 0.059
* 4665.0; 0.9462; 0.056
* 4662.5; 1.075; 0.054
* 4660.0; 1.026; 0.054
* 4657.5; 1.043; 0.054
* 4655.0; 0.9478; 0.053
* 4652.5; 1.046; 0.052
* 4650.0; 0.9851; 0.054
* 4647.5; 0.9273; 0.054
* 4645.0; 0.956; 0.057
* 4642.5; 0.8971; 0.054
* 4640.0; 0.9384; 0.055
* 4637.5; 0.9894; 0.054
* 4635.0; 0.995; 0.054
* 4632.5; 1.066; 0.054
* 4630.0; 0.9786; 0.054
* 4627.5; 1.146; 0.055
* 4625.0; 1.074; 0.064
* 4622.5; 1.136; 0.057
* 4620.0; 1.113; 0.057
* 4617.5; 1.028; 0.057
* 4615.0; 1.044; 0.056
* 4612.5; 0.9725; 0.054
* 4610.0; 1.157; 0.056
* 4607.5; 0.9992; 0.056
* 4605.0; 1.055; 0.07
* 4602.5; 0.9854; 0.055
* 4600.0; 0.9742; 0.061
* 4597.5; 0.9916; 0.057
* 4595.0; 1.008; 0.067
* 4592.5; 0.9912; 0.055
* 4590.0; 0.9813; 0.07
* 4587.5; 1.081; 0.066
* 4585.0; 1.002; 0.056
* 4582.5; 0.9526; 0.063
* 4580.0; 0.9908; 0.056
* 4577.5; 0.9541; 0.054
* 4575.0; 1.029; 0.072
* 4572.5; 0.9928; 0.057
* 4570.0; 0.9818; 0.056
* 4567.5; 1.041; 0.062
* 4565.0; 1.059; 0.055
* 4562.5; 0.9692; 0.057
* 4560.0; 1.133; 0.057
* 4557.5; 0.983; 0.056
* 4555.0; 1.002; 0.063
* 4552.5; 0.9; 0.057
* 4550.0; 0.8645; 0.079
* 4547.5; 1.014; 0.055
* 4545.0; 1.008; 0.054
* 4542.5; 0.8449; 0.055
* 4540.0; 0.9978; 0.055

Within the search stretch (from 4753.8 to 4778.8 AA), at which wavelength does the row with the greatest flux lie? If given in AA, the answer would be 4755.0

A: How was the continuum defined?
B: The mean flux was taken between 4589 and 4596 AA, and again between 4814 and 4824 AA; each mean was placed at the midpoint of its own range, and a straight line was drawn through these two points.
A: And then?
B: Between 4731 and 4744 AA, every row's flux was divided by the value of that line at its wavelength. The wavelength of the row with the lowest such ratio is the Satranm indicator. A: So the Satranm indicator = 4740.0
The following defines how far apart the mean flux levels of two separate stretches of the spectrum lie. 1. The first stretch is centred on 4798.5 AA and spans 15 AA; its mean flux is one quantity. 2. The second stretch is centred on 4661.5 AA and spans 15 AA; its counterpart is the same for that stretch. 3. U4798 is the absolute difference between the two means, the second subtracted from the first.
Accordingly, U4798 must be 0.046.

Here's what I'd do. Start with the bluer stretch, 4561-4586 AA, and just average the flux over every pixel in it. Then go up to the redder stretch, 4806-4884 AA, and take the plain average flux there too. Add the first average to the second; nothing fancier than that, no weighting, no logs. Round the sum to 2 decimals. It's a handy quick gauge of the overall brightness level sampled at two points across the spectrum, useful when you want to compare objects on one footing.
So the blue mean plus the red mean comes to 1.98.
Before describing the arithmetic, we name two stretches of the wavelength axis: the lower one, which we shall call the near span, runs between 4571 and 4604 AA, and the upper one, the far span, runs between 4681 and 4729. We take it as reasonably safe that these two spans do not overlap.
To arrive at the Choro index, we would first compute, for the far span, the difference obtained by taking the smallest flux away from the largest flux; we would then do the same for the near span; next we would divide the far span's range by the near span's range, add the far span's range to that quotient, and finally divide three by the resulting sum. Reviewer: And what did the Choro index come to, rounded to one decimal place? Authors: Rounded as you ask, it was 1.5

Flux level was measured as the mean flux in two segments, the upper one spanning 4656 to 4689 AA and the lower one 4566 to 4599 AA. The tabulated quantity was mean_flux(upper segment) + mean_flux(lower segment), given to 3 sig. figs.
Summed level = 1.98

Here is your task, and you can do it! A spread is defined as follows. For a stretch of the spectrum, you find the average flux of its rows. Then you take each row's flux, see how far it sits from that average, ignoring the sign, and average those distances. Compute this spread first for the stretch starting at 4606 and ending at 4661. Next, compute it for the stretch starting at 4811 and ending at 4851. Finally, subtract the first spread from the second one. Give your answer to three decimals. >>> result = 0.013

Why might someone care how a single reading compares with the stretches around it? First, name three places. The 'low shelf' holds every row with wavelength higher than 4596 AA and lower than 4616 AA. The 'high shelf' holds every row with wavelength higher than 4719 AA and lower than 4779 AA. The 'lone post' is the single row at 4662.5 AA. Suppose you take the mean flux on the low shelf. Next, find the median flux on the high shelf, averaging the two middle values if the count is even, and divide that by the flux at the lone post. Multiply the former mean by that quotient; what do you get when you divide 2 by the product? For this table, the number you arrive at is 2.09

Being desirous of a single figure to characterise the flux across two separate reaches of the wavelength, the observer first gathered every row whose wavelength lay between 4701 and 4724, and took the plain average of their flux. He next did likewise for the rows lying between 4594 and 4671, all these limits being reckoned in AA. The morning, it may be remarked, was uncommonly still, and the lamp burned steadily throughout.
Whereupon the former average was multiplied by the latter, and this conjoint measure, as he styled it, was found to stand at 0.99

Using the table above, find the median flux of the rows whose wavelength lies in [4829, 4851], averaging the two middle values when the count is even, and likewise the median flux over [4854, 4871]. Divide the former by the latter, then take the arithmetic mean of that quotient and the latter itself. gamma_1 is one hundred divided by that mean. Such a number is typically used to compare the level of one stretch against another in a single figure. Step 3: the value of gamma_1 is 102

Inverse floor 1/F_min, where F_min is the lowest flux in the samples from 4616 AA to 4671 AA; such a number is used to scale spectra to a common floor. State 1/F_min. 1.11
